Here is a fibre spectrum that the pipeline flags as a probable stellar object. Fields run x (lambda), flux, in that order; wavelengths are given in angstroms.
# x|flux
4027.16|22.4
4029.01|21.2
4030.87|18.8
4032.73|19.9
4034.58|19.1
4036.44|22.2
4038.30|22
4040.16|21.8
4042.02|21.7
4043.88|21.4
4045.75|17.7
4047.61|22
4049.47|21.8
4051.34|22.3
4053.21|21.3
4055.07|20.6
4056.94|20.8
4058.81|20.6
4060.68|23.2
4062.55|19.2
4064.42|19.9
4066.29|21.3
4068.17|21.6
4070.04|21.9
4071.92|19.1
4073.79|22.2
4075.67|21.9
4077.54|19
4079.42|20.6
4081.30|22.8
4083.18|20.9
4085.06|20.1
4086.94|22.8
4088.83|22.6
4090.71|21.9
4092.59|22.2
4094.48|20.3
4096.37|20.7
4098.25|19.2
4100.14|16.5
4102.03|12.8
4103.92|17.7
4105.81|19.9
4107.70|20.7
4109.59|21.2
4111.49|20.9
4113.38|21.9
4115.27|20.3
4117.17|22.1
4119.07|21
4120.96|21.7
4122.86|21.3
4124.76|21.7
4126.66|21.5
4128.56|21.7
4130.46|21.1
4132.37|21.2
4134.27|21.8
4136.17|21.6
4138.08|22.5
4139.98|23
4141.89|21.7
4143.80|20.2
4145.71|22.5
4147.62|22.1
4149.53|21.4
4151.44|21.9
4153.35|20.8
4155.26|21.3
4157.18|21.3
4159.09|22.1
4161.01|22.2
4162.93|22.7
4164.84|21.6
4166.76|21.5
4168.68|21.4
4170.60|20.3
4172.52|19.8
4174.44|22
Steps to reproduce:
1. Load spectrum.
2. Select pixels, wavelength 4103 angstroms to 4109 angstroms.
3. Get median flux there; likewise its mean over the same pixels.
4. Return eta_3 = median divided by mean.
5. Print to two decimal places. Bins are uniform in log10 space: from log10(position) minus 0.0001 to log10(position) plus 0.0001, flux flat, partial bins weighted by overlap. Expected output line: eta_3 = 1.02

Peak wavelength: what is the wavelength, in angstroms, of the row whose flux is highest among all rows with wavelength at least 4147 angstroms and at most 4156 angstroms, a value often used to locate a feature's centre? 4147.62 angstroms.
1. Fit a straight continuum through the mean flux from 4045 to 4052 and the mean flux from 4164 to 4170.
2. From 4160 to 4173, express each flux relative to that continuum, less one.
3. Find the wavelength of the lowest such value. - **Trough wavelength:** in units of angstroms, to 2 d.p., 4172.52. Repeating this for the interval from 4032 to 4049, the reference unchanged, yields 4045.75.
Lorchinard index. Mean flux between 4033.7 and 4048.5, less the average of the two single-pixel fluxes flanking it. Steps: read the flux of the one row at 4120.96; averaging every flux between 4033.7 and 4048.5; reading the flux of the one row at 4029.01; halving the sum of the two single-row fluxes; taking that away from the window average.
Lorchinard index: -0.46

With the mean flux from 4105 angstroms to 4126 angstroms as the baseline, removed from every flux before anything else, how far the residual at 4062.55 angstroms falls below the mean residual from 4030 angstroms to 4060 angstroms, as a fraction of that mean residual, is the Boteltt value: -6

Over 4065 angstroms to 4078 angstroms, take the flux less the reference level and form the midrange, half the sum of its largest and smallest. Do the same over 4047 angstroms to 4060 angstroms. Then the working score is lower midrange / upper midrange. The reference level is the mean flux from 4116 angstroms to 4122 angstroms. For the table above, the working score 0.1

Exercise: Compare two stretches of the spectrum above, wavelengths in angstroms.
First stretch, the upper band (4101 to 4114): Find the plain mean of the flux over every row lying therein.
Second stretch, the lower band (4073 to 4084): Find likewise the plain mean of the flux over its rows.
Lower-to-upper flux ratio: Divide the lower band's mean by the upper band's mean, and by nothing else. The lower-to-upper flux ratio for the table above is 1.10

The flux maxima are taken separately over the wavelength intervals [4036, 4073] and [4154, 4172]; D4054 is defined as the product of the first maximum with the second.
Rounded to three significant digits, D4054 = 527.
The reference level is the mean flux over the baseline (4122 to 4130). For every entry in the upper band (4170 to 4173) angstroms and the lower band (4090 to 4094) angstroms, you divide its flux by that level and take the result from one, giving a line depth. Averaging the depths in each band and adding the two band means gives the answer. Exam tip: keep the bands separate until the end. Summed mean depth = 0.05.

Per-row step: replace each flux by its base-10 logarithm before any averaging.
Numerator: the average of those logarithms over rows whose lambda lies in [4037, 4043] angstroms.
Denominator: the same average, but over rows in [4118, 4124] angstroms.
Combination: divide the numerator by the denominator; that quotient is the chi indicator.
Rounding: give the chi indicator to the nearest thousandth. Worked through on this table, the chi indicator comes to 1.008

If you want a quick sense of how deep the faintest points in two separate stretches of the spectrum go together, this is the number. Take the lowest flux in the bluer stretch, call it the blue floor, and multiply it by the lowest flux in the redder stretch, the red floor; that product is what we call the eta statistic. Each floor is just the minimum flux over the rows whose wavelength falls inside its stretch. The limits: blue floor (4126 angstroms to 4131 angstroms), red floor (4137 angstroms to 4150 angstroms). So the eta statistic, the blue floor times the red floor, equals 426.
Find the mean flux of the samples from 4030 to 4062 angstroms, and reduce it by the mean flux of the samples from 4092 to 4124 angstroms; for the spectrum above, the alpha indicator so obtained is 0.99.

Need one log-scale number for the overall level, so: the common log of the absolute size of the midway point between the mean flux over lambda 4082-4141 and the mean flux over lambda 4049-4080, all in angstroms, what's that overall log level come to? 1.32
